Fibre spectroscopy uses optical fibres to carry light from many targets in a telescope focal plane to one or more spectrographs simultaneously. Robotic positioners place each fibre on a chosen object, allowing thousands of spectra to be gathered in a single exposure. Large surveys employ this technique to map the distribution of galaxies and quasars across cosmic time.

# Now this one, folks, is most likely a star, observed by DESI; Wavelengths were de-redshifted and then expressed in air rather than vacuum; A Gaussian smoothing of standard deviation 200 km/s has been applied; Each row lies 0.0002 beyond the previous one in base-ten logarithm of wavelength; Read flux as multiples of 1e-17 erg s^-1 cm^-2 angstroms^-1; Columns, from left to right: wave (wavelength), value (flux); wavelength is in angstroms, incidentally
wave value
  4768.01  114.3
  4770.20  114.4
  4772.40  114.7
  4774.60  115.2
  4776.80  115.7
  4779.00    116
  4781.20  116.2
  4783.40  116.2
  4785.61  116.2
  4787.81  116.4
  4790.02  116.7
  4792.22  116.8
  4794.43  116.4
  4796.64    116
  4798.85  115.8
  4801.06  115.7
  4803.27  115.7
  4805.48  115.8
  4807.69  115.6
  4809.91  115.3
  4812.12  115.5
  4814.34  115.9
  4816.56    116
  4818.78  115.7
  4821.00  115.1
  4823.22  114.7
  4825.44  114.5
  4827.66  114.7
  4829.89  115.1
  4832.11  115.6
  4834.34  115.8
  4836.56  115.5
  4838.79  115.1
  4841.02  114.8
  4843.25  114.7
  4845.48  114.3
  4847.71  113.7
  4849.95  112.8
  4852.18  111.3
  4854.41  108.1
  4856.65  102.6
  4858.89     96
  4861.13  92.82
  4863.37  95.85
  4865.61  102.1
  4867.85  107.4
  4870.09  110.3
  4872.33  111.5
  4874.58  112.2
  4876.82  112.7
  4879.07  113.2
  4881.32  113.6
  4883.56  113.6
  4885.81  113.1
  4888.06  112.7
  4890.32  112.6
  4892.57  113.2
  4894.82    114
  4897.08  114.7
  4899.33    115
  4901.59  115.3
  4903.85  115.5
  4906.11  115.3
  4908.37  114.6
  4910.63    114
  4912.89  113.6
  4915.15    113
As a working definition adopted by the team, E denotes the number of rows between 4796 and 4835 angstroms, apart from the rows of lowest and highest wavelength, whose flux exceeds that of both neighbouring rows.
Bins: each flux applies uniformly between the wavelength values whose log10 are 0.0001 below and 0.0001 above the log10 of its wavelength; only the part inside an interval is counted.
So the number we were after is 2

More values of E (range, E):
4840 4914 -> 1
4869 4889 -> 0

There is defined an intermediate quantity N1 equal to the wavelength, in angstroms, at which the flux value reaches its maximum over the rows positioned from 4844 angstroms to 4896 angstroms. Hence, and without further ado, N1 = 4845.48 angstroms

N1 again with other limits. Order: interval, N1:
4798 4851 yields 4816.56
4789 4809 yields 4792.22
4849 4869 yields 4849.95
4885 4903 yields 4901.59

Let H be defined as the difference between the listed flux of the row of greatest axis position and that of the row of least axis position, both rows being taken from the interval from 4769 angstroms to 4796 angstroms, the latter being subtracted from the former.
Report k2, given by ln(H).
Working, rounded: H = 2.0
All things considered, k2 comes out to 0.7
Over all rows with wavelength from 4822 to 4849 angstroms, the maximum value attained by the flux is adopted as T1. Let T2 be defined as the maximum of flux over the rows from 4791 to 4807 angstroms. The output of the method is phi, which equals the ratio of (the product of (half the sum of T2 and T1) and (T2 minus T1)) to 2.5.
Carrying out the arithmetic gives 47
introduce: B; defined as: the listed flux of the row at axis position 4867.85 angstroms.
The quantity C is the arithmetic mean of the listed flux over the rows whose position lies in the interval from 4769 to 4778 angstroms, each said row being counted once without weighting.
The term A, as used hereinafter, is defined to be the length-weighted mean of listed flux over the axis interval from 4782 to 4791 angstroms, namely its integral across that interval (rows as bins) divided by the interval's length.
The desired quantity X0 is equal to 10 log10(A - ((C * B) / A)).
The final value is 10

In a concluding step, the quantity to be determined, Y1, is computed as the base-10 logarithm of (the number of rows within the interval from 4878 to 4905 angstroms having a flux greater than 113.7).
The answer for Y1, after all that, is 0.70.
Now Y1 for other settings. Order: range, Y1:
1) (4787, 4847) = 1.43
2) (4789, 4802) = 0.78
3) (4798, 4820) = 1.00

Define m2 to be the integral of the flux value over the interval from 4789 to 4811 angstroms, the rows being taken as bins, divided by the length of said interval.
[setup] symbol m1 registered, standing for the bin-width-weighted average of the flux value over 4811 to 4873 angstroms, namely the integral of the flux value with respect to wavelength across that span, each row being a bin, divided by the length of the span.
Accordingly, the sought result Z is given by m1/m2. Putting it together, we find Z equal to 0.96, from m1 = 111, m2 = 116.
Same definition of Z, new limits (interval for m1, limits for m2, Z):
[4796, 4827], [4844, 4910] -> 1.05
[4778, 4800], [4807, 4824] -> 1.01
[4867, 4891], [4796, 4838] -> 0.97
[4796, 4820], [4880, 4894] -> 1.02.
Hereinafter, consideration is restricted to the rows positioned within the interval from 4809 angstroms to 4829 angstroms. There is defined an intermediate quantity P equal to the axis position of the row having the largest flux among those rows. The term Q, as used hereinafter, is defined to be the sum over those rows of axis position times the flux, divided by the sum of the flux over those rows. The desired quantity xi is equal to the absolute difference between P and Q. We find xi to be 2.2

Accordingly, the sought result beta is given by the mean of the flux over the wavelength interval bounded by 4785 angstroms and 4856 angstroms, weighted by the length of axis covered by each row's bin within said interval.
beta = 115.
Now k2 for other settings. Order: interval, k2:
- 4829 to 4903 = -1.6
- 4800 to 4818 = -1.2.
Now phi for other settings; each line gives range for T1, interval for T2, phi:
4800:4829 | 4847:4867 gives -106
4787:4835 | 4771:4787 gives -28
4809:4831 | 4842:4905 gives -23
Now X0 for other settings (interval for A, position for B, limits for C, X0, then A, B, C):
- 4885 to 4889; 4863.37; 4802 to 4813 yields 12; 113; 95.85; 116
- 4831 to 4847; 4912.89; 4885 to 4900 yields 5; 115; 113.6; 114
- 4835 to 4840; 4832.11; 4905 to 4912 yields -2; 115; 115.6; 115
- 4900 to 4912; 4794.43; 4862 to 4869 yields 11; 115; 116.4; 102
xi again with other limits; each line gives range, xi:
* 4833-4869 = 16.1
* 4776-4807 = 1.1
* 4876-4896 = 9.0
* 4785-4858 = 28.5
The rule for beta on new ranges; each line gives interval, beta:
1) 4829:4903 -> 111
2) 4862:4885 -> 109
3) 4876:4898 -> 113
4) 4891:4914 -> 114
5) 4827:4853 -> 114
